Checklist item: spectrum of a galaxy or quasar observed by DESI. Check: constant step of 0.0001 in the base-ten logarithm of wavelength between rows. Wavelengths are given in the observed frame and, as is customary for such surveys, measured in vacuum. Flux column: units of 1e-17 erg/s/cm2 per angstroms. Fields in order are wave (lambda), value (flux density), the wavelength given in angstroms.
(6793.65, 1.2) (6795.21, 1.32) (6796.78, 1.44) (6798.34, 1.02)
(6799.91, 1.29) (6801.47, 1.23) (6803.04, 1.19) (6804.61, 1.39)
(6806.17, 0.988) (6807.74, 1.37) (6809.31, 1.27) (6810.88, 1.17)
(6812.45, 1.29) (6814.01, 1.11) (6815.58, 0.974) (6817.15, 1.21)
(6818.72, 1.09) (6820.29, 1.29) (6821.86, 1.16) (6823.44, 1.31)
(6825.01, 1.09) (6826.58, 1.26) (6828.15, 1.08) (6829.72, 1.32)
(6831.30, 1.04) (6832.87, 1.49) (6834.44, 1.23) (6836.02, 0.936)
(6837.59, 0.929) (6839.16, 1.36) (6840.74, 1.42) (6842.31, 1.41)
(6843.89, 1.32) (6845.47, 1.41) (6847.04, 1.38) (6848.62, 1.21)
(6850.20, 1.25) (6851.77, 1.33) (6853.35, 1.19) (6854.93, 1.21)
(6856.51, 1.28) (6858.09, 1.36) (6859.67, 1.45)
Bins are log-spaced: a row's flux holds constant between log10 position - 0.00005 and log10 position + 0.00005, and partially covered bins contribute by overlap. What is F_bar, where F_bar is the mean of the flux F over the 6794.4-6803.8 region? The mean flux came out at 1.25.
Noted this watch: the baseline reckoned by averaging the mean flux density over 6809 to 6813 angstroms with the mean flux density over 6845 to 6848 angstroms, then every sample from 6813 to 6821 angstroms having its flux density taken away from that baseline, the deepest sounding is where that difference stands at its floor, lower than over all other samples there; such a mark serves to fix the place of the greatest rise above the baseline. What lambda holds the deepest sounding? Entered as 6820.29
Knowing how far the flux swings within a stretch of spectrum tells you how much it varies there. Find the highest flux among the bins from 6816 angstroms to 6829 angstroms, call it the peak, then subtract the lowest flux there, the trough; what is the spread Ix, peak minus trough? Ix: 0.23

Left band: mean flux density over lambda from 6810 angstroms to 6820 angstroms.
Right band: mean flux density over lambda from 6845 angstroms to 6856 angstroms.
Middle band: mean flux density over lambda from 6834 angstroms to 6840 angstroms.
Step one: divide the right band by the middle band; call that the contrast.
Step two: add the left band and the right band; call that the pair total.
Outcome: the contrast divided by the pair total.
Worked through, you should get 0.475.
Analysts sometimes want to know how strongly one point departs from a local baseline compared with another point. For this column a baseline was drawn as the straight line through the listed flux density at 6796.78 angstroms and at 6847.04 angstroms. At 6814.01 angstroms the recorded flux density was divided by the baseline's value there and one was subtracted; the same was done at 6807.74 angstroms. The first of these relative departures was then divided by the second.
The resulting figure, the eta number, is 5.5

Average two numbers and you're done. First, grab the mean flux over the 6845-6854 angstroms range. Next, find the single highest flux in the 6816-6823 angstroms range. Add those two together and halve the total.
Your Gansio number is 1.29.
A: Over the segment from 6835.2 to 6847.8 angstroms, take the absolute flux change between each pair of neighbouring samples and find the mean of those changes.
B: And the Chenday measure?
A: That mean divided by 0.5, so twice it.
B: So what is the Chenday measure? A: 0.21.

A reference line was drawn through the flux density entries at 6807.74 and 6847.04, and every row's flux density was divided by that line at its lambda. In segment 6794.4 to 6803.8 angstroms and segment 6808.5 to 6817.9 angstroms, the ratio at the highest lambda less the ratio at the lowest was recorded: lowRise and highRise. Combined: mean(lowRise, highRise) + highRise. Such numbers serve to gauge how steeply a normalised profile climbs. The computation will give -0.12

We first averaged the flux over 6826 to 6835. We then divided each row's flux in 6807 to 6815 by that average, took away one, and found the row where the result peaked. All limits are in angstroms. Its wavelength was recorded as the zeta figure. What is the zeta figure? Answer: 6807.74 angstroms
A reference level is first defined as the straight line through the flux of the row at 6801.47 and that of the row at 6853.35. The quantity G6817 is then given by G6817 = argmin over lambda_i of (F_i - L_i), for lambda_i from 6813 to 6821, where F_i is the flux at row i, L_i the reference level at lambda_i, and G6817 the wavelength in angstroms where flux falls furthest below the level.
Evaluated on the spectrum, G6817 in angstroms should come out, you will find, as 6815.58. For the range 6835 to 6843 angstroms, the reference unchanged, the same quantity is 6837.59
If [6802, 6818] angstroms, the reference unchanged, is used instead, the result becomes 6815.58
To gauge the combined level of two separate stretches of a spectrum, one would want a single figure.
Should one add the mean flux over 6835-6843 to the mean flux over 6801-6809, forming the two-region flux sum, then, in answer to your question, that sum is 2.44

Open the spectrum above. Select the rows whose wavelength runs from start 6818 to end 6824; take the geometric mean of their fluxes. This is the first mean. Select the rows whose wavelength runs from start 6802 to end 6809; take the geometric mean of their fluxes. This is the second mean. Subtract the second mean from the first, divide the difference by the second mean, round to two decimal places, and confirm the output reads -0.01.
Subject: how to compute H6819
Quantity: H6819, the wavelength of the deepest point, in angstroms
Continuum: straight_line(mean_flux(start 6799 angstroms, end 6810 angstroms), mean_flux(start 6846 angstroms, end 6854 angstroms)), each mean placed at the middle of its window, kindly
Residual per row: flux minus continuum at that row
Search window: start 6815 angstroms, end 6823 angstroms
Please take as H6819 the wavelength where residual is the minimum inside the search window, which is 6815.58 angstroms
